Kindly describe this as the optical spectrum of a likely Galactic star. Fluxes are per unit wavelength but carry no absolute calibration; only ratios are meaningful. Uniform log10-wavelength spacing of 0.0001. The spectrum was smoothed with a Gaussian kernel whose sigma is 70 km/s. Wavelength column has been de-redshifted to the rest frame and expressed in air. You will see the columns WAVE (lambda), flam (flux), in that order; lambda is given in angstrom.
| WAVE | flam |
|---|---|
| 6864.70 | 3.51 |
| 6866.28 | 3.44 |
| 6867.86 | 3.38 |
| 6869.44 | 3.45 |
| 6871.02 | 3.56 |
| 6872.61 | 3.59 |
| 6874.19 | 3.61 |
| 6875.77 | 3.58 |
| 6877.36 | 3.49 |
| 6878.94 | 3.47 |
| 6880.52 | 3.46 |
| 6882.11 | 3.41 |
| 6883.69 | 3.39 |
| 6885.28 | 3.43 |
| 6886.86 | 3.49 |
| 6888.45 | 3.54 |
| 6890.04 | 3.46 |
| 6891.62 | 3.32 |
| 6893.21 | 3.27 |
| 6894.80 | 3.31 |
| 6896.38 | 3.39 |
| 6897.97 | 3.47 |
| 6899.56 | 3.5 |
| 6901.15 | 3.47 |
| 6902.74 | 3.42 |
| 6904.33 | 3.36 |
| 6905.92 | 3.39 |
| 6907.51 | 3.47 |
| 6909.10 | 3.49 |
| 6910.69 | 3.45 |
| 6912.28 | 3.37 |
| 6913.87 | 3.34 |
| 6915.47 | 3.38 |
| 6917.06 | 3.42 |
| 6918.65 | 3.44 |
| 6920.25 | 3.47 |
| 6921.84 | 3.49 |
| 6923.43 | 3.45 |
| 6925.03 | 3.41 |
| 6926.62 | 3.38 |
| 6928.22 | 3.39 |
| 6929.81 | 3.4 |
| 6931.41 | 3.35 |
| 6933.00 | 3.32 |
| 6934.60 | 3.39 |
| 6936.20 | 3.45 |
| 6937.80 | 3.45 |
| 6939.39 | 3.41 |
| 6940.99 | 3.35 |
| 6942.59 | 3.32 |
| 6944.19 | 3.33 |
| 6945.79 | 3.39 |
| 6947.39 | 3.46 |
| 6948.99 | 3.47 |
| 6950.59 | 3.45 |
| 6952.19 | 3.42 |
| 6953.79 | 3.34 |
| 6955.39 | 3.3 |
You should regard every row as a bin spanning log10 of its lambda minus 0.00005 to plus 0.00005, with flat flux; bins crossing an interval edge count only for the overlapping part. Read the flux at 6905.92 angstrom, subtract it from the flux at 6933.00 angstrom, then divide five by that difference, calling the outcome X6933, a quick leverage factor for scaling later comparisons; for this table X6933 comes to -71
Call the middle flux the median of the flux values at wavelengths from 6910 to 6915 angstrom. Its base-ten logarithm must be 0.528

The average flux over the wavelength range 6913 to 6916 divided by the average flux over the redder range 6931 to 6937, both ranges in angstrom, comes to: 0.99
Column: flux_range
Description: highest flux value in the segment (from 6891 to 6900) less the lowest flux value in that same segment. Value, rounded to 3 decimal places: 0.230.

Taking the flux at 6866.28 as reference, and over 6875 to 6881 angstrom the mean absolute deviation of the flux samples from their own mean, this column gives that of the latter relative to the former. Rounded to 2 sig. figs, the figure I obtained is 0.012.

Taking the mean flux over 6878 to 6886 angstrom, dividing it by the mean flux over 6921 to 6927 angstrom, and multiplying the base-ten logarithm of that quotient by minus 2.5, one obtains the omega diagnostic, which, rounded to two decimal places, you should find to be 0.00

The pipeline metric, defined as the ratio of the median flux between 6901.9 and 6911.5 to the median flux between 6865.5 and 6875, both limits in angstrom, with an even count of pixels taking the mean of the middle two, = 0.98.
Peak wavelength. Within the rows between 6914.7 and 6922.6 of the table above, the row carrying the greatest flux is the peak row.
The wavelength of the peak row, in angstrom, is 6921.84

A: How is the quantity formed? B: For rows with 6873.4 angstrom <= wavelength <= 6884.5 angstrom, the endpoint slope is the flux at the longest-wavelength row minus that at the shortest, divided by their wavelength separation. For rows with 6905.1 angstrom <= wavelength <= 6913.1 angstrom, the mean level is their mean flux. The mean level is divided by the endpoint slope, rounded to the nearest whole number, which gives -148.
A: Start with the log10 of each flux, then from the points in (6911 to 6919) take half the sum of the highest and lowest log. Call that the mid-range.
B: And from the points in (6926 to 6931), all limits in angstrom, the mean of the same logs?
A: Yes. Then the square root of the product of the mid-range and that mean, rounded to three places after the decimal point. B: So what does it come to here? 0.530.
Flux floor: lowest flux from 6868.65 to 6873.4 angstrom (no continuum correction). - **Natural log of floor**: 1.24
